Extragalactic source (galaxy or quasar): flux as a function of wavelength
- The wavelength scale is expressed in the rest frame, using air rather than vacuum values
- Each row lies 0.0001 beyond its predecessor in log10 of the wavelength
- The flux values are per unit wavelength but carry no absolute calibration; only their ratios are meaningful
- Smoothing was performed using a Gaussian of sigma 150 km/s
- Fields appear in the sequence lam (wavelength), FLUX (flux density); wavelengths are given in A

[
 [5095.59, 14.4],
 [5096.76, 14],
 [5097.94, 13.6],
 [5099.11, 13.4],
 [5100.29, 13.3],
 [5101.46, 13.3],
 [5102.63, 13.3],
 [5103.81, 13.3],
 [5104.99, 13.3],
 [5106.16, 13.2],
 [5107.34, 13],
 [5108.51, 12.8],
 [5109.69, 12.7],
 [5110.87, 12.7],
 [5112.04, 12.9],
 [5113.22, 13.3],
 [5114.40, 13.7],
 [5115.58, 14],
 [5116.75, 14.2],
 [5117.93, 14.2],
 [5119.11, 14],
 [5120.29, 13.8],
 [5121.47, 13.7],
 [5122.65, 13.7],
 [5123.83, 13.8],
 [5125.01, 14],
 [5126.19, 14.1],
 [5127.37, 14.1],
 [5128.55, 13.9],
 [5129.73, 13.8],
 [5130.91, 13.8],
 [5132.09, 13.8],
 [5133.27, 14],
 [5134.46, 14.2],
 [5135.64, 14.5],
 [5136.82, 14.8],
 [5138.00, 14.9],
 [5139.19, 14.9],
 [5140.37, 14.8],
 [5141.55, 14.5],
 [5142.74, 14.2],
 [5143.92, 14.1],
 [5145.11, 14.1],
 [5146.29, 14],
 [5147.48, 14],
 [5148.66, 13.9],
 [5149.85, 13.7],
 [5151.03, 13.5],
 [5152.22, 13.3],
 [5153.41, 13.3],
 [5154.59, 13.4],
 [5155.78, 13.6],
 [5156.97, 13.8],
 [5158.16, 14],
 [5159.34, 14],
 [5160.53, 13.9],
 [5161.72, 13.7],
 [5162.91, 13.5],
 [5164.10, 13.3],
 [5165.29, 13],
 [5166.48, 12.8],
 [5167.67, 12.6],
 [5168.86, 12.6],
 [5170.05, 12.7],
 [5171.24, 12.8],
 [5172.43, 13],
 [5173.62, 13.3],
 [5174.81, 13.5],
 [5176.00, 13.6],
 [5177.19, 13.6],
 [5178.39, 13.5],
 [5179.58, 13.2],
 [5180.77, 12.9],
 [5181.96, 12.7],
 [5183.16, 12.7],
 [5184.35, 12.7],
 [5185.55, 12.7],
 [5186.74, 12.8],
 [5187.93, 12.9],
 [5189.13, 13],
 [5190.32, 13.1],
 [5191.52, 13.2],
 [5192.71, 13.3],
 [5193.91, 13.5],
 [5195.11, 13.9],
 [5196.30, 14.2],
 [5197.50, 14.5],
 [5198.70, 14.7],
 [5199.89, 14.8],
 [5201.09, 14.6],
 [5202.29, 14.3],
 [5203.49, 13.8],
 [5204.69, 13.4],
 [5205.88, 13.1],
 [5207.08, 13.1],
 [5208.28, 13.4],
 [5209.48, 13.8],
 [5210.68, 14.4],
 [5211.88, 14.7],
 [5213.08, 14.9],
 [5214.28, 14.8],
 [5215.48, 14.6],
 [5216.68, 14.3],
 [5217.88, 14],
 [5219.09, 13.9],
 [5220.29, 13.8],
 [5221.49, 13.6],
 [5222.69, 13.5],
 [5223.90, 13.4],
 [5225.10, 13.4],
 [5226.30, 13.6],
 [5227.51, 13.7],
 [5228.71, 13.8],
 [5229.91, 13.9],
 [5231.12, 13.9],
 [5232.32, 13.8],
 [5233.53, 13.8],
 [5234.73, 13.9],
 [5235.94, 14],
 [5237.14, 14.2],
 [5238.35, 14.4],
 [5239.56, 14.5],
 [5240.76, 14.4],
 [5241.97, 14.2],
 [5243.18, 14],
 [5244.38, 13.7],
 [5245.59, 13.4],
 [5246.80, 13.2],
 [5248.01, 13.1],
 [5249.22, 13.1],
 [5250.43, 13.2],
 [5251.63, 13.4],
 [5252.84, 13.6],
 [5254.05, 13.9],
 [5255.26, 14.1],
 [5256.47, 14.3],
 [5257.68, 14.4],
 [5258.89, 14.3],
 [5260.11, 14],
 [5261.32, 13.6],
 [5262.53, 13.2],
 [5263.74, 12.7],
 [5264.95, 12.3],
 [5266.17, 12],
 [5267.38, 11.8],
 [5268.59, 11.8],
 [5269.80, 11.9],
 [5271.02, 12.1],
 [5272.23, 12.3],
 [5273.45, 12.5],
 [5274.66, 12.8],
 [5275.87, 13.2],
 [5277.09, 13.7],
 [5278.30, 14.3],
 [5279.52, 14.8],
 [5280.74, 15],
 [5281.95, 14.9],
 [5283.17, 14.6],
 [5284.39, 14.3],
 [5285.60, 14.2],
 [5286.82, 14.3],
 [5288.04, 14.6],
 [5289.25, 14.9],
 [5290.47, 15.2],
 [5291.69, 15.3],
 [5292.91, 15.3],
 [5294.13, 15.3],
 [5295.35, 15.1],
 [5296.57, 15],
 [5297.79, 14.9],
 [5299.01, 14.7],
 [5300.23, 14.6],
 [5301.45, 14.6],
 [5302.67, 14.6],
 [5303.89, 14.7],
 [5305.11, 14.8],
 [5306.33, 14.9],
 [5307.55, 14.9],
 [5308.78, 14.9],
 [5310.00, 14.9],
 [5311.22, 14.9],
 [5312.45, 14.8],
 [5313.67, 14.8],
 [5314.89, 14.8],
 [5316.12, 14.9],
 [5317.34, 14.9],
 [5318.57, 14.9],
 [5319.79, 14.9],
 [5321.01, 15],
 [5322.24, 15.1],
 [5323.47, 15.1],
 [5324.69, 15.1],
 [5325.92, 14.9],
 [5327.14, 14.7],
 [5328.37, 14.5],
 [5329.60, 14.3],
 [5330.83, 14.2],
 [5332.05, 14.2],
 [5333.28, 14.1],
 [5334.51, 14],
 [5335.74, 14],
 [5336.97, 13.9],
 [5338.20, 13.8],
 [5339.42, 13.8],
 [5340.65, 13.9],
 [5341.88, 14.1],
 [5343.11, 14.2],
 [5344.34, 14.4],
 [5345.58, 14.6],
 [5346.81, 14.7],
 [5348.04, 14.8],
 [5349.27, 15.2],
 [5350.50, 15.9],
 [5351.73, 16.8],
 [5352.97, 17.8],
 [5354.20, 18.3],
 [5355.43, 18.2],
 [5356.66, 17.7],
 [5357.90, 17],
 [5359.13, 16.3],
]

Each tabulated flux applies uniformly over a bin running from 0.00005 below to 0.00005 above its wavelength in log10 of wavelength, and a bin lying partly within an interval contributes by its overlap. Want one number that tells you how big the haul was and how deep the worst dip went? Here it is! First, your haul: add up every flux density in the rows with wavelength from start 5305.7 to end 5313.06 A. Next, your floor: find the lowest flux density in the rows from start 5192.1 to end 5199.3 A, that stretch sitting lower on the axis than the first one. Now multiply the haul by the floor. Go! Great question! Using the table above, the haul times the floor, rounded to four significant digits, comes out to 1188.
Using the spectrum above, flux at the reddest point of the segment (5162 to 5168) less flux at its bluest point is -0.90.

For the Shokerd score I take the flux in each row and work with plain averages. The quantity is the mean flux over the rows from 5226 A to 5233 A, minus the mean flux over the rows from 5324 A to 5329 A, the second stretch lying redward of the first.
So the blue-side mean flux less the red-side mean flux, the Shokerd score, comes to -1.0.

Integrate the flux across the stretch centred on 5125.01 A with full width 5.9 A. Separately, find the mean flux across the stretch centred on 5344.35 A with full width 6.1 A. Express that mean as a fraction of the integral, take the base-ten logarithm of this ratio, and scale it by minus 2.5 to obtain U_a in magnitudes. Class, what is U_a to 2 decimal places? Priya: 1.89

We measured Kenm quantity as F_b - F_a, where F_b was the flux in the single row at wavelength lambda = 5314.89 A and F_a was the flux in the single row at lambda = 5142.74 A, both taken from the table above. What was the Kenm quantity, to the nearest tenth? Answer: 0.6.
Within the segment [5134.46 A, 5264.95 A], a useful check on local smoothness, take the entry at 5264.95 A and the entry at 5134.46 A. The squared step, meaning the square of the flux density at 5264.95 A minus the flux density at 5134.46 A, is 3.6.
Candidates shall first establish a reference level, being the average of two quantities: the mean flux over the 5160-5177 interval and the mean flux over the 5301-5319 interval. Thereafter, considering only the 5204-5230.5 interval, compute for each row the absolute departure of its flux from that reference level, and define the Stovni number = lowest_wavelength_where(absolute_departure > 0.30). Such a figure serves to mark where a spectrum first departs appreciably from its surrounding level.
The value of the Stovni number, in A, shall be 5204.69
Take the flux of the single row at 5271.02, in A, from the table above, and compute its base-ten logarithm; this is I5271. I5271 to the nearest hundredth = 1.08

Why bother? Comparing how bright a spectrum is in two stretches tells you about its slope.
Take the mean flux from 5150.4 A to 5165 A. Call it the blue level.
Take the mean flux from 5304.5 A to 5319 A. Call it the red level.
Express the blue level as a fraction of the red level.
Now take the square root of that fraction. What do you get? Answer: 0.96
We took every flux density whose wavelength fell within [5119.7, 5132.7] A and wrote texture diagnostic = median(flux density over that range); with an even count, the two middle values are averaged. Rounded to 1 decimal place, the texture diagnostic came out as 13.8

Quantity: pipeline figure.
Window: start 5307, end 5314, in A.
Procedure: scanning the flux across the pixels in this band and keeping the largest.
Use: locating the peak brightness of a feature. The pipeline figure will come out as 14.9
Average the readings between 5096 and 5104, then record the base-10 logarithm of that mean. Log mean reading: 1.13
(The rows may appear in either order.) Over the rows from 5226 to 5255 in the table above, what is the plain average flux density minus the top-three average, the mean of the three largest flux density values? -0.65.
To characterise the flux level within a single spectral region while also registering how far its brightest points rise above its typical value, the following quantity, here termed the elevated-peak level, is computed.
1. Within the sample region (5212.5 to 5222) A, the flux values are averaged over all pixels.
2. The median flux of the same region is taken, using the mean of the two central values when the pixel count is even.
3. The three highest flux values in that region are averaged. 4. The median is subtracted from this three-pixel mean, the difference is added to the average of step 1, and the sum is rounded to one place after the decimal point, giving 14.9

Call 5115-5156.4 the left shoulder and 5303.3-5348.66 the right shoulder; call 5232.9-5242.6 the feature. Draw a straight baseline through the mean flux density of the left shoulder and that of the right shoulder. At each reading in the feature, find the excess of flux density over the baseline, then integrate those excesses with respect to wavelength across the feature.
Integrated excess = -1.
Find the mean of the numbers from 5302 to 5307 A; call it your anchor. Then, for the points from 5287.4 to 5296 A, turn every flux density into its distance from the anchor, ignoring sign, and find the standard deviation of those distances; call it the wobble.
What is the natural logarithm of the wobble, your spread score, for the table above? -1.8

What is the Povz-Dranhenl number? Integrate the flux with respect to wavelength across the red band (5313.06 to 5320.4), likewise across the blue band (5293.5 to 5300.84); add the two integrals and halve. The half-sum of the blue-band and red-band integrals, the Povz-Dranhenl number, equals 109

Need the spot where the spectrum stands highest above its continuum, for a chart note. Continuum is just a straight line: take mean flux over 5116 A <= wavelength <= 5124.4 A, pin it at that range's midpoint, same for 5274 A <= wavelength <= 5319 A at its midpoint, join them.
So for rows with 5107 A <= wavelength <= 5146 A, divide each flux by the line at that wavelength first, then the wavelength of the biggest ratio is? 5138.00 A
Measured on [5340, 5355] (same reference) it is 5354.20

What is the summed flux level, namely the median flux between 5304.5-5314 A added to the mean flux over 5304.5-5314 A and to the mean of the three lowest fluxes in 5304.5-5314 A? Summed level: 44.6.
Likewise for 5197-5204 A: 43.2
